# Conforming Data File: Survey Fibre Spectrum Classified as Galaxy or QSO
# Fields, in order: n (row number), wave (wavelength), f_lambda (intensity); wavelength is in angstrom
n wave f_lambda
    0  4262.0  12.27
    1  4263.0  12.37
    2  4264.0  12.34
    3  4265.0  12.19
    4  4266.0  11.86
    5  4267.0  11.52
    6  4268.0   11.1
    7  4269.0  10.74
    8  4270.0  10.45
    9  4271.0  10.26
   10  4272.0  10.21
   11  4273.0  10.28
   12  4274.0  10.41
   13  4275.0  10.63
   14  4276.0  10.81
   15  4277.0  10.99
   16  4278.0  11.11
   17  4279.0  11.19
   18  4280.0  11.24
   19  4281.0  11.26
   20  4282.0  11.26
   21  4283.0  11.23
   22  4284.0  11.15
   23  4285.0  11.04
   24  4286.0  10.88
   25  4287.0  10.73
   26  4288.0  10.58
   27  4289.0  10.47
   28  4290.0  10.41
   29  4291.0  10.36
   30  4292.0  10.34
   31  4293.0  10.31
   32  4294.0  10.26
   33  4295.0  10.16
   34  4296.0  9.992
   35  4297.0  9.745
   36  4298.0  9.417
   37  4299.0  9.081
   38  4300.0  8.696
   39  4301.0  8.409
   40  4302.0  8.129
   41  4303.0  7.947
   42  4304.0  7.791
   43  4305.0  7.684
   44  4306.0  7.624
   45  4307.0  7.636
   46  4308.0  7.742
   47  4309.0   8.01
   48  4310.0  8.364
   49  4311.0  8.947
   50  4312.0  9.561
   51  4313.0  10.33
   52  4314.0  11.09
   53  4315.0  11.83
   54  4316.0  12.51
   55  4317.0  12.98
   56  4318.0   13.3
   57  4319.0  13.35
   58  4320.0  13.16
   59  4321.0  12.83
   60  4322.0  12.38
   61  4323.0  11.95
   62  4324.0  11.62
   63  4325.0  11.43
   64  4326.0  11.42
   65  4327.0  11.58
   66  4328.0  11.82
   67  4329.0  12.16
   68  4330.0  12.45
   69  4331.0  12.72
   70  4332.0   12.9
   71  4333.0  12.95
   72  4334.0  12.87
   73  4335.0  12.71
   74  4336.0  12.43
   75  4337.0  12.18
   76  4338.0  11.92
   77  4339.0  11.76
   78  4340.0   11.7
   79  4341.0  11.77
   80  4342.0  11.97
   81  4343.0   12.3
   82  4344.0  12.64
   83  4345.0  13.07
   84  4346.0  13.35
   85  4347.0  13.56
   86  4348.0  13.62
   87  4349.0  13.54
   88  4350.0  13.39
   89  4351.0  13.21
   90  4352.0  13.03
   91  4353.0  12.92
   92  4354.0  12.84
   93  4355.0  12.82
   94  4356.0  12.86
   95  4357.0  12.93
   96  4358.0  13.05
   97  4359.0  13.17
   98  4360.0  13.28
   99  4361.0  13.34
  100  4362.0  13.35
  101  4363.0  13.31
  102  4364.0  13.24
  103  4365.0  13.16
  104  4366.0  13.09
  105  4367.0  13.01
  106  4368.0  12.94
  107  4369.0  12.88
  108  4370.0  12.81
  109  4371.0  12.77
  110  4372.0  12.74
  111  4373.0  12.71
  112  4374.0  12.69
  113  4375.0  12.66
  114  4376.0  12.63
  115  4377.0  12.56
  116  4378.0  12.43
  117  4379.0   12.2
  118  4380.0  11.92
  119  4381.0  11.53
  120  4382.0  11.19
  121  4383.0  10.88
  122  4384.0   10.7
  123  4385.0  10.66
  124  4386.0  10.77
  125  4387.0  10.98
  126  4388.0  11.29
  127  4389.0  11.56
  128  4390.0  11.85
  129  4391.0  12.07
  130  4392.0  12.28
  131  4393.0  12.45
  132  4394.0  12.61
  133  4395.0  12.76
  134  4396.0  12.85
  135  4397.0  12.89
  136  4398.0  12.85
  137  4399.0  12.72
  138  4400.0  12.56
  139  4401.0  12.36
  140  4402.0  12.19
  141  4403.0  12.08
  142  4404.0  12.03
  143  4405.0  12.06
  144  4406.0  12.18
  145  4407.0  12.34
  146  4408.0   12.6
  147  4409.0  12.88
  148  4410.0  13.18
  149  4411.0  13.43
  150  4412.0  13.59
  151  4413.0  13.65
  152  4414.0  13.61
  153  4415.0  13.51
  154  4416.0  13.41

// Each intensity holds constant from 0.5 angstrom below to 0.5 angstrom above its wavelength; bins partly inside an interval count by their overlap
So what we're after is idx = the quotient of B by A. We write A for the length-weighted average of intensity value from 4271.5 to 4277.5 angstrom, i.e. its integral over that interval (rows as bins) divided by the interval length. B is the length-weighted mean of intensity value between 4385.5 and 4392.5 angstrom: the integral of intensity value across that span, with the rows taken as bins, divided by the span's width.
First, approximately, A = 10.6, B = 11.5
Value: 1.09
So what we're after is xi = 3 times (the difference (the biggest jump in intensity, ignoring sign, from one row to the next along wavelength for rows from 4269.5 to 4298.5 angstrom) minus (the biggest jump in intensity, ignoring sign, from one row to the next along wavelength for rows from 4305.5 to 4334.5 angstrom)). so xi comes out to -1.3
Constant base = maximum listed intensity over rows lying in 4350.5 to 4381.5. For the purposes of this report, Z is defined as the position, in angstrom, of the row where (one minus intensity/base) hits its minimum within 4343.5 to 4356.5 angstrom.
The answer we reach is 4348.0 angstrom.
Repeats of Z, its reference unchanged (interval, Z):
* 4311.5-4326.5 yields 4319.0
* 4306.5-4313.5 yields 4313.0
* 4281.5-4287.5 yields 4282.0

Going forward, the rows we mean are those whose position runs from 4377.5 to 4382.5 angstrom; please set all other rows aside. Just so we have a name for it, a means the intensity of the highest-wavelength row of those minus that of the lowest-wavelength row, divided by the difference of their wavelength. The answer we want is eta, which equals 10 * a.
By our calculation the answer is -3.1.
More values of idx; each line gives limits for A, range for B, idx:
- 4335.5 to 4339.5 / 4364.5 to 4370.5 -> 1.08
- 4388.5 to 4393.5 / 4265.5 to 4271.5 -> 0.91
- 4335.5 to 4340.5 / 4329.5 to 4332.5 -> 1.06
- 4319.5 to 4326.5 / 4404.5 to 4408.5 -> 1.02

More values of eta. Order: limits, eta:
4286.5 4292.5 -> -0.8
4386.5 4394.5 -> 2.3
